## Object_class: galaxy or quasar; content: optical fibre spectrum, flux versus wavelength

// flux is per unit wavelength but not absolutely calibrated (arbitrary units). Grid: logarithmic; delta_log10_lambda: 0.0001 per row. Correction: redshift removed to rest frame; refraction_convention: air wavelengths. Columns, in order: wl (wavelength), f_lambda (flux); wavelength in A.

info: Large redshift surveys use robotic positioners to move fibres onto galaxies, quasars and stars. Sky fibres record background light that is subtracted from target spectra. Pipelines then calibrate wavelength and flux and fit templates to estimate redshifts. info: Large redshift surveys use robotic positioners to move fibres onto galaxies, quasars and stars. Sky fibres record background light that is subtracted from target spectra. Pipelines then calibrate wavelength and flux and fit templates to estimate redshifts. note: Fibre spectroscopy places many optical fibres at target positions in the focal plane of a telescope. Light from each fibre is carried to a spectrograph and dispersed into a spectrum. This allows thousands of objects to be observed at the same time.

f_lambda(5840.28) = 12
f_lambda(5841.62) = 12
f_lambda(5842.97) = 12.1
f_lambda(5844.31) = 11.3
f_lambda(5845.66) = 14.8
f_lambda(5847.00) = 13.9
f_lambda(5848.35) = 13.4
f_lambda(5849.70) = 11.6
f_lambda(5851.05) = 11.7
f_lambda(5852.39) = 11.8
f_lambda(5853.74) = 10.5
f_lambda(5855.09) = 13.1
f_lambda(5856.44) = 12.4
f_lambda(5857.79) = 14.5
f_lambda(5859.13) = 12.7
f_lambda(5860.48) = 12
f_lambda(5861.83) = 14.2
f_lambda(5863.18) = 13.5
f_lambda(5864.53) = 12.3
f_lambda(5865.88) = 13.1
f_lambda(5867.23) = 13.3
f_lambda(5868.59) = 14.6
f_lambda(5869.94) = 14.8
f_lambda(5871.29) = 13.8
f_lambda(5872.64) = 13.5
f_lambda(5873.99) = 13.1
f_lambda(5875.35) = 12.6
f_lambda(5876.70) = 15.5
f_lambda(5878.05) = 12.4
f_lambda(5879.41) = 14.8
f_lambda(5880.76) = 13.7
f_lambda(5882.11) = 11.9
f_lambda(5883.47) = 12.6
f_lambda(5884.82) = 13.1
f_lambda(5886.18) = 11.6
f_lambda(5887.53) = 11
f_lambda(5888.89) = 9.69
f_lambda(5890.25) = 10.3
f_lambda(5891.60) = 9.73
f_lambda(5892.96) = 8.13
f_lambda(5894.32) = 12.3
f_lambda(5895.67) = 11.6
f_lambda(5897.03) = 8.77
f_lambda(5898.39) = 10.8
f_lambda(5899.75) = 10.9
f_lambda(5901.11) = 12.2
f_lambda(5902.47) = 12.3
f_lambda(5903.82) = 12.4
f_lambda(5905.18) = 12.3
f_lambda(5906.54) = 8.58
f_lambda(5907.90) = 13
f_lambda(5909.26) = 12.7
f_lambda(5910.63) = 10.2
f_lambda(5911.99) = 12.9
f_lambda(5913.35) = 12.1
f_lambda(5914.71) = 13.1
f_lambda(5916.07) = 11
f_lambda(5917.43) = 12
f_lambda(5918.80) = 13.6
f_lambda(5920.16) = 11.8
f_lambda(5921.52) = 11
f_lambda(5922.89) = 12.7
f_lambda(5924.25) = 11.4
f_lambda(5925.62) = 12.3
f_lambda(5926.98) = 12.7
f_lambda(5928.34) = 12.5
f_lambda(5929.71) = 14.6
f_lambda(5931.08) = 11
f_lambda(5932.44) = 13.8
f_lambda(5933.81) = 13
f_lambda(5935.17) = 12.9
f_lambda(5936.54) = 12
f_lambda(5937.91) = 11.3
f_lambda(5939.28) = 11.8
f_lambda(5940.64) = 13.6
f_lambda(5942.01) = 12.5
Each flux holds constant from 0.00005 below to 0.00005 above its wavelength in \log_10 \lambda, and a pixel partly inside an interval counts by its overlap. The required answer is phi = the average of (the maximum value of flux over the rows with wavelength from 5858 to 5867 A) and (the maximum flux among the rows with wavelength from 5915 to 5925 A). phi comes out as 13.9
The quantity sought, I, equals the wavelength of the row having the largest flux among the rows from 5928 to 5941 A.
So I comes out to 5929.71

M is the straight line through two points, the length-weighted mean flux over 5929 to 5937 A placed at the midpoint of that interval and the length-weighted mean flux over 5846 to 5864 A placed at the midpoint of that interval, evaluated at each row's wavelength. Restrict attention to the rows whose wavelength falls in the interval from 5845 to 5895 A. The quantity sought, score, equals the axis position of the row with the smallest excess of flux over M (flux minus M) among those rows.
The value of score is 5892.96 A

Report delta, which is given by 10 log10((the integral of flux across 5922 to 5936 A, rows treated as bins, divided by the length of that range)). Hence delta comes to 11.0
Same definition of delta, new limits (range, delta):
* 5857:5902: 10.9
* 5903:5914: 10.7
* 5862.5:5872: 11.3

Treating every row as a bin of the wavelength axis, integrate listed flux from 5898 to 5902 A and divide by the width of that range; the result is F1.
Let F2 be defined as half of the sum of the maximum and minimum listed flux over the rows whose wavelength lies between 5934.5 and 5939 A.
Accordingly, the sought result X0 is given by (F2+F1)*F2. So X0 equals 284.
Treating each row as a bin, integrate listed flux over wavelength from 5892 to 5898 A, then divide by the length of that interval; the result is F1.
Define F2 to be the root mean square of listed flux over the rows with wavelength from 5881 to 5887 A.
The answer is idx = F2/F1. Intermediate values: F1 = 10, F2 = 12.3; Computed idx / 1.21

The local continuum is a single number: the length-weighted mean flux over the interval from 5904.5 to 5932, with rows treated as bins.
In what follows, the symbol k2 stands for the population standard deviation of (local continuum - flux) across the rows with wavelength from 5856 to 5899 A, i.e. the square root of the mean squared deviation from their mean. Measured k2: 1.8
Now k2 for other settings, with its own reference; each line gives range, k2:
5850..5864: 1.2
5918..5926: 0.9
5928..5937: 1.1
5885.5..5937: 1.4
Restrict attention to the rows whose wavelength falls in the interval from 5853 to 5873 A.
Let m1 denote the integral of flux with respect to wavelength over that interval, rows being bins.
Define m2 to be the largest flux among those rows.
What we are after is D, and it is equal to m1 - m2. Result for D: 249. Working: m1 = 264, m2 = 14.8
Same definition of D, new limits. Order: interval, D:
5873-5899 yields 291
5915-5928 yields 144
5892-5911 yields 199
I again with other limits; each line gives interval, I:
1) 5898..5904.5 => 5903.82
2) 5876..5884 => 5876.70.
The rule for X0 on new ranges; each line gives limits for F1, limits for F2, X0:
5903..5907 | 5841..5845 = 269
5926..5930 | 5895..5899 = 237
